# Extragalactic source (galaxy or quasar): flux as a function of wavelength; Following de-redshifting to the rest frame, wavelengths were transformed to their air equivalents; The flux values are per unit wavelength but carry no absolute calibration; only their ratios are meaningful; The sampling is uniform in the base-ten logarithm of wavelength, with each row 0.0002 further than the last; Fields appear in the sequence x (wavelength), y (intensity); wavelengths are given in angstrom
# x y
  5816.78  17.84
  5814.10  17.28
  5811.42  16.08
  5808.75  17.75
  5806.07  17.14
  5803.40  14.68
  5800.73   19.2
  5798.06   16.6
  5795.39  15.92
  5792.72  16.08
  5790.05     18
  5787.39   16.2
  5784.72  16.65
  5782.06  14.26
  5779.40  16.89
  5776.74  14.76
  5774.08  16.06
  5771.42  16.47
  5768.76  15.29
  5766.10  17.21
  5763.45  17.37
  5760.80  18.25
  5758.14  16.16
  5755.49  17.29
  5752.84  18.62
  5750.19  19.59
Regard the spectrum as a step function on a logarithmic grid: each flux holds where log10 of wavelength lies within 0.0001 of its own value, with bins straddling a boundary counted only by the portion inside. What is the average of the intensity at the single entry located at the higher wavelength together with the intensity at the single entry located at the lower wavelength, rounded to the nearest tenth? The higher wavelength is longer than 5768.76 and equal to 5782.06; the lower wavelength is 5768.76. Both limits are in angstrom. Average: 14.8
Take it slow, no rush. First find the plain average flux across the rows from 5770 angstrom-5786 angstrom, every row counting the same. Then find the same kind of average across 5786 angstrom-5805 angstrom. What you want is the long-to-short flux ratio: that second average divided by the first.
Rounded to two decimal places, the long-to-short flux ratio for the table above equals 1.05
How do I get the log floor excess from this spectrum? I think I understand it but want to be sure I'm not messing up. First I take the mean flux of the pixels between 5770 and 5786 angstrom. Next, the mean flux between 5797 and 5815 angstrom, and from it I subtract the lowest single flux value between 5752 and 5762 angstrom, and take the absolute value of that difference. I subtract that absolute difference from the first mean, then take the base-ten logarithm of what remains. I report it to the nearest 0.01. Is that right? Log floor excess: 1.18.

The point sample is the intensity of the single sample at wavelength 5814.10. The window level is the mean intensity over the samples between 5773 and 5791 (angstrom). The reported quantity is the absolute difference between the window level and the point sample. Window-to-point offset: 1.2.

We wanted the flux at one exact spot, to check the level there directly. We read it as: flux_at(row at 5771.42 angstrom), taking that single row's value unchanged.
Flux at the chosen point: 16.47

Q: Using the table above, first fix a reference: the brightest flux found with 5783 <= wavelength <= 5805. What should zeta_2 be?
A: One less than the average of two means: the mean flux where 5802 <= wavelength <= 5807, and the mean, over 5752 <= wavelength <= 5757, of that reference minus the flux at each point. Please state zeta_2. 7.6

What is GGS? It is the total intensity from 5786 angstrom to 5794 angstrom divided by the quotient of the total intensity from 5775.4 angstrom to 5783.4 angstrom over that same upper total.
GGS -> 55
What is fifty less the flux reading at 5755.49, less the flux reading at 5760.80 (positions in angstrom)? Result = 14.5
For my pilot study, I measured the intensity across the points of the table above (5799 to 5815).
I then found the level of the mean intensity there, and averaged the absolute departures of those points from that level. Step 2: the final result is 1.09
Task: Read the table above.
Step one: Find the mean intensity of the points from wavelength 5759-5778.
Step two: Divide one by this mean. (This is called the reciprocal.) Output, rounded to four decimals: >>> 0.0607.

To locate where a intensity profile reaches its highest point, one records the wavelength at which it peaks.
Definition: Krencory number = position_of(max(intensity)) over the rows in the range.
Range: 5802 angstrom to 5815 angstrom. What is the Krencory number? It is 5808.75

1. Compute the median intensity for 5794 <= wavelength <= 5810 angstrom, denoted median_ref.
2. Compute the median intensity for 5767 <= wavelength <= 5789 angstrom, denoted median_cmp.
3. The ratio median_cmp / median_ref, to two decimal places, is 0.96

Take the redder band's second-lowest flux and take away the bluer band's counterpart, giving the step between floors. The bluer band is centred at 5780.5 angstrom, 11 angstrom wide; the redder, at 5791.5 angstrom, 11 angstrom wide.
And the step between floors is 1.3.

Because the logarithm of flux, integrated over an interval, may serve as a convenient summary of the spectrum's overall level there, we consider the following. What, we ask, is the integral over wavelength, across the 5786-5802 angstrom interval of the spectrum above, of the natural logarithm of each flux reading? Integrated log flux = 45.3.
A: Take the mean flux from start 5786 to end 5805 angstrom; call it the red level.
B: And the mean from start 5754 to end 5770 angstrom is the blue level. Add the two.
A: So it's 33.6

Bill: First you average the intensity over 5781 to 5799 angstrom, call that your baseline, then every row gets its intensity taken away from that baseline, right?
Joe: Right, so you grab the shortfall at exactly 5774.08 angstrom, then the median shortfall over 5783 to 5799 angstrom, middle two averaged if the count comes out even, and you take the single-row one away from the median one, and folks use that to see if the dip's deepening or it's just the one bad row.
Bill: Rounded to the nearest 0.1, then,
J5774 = -0.3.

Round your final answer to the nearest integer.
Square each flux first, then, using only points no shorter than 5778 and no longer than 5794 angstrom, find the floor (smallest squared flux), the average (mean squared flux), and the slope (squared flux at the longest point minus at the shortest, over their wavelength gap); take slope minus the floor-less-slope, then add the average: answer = 61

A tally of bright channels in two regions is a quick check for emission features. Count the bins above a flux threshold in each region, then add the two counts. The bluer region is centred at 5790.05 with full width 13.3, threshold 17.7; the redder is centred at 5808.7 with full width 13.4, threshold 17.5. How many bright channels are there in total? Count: 2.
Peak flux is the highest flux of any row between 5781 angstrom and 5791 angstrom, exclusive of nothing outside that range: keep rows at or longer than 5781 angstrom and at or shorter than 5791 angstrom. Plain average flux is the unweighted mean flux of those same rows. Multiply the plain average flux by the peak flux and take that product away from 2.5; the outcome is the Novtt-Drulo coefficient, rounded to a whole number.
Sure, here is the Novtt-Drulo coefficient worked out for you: -290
